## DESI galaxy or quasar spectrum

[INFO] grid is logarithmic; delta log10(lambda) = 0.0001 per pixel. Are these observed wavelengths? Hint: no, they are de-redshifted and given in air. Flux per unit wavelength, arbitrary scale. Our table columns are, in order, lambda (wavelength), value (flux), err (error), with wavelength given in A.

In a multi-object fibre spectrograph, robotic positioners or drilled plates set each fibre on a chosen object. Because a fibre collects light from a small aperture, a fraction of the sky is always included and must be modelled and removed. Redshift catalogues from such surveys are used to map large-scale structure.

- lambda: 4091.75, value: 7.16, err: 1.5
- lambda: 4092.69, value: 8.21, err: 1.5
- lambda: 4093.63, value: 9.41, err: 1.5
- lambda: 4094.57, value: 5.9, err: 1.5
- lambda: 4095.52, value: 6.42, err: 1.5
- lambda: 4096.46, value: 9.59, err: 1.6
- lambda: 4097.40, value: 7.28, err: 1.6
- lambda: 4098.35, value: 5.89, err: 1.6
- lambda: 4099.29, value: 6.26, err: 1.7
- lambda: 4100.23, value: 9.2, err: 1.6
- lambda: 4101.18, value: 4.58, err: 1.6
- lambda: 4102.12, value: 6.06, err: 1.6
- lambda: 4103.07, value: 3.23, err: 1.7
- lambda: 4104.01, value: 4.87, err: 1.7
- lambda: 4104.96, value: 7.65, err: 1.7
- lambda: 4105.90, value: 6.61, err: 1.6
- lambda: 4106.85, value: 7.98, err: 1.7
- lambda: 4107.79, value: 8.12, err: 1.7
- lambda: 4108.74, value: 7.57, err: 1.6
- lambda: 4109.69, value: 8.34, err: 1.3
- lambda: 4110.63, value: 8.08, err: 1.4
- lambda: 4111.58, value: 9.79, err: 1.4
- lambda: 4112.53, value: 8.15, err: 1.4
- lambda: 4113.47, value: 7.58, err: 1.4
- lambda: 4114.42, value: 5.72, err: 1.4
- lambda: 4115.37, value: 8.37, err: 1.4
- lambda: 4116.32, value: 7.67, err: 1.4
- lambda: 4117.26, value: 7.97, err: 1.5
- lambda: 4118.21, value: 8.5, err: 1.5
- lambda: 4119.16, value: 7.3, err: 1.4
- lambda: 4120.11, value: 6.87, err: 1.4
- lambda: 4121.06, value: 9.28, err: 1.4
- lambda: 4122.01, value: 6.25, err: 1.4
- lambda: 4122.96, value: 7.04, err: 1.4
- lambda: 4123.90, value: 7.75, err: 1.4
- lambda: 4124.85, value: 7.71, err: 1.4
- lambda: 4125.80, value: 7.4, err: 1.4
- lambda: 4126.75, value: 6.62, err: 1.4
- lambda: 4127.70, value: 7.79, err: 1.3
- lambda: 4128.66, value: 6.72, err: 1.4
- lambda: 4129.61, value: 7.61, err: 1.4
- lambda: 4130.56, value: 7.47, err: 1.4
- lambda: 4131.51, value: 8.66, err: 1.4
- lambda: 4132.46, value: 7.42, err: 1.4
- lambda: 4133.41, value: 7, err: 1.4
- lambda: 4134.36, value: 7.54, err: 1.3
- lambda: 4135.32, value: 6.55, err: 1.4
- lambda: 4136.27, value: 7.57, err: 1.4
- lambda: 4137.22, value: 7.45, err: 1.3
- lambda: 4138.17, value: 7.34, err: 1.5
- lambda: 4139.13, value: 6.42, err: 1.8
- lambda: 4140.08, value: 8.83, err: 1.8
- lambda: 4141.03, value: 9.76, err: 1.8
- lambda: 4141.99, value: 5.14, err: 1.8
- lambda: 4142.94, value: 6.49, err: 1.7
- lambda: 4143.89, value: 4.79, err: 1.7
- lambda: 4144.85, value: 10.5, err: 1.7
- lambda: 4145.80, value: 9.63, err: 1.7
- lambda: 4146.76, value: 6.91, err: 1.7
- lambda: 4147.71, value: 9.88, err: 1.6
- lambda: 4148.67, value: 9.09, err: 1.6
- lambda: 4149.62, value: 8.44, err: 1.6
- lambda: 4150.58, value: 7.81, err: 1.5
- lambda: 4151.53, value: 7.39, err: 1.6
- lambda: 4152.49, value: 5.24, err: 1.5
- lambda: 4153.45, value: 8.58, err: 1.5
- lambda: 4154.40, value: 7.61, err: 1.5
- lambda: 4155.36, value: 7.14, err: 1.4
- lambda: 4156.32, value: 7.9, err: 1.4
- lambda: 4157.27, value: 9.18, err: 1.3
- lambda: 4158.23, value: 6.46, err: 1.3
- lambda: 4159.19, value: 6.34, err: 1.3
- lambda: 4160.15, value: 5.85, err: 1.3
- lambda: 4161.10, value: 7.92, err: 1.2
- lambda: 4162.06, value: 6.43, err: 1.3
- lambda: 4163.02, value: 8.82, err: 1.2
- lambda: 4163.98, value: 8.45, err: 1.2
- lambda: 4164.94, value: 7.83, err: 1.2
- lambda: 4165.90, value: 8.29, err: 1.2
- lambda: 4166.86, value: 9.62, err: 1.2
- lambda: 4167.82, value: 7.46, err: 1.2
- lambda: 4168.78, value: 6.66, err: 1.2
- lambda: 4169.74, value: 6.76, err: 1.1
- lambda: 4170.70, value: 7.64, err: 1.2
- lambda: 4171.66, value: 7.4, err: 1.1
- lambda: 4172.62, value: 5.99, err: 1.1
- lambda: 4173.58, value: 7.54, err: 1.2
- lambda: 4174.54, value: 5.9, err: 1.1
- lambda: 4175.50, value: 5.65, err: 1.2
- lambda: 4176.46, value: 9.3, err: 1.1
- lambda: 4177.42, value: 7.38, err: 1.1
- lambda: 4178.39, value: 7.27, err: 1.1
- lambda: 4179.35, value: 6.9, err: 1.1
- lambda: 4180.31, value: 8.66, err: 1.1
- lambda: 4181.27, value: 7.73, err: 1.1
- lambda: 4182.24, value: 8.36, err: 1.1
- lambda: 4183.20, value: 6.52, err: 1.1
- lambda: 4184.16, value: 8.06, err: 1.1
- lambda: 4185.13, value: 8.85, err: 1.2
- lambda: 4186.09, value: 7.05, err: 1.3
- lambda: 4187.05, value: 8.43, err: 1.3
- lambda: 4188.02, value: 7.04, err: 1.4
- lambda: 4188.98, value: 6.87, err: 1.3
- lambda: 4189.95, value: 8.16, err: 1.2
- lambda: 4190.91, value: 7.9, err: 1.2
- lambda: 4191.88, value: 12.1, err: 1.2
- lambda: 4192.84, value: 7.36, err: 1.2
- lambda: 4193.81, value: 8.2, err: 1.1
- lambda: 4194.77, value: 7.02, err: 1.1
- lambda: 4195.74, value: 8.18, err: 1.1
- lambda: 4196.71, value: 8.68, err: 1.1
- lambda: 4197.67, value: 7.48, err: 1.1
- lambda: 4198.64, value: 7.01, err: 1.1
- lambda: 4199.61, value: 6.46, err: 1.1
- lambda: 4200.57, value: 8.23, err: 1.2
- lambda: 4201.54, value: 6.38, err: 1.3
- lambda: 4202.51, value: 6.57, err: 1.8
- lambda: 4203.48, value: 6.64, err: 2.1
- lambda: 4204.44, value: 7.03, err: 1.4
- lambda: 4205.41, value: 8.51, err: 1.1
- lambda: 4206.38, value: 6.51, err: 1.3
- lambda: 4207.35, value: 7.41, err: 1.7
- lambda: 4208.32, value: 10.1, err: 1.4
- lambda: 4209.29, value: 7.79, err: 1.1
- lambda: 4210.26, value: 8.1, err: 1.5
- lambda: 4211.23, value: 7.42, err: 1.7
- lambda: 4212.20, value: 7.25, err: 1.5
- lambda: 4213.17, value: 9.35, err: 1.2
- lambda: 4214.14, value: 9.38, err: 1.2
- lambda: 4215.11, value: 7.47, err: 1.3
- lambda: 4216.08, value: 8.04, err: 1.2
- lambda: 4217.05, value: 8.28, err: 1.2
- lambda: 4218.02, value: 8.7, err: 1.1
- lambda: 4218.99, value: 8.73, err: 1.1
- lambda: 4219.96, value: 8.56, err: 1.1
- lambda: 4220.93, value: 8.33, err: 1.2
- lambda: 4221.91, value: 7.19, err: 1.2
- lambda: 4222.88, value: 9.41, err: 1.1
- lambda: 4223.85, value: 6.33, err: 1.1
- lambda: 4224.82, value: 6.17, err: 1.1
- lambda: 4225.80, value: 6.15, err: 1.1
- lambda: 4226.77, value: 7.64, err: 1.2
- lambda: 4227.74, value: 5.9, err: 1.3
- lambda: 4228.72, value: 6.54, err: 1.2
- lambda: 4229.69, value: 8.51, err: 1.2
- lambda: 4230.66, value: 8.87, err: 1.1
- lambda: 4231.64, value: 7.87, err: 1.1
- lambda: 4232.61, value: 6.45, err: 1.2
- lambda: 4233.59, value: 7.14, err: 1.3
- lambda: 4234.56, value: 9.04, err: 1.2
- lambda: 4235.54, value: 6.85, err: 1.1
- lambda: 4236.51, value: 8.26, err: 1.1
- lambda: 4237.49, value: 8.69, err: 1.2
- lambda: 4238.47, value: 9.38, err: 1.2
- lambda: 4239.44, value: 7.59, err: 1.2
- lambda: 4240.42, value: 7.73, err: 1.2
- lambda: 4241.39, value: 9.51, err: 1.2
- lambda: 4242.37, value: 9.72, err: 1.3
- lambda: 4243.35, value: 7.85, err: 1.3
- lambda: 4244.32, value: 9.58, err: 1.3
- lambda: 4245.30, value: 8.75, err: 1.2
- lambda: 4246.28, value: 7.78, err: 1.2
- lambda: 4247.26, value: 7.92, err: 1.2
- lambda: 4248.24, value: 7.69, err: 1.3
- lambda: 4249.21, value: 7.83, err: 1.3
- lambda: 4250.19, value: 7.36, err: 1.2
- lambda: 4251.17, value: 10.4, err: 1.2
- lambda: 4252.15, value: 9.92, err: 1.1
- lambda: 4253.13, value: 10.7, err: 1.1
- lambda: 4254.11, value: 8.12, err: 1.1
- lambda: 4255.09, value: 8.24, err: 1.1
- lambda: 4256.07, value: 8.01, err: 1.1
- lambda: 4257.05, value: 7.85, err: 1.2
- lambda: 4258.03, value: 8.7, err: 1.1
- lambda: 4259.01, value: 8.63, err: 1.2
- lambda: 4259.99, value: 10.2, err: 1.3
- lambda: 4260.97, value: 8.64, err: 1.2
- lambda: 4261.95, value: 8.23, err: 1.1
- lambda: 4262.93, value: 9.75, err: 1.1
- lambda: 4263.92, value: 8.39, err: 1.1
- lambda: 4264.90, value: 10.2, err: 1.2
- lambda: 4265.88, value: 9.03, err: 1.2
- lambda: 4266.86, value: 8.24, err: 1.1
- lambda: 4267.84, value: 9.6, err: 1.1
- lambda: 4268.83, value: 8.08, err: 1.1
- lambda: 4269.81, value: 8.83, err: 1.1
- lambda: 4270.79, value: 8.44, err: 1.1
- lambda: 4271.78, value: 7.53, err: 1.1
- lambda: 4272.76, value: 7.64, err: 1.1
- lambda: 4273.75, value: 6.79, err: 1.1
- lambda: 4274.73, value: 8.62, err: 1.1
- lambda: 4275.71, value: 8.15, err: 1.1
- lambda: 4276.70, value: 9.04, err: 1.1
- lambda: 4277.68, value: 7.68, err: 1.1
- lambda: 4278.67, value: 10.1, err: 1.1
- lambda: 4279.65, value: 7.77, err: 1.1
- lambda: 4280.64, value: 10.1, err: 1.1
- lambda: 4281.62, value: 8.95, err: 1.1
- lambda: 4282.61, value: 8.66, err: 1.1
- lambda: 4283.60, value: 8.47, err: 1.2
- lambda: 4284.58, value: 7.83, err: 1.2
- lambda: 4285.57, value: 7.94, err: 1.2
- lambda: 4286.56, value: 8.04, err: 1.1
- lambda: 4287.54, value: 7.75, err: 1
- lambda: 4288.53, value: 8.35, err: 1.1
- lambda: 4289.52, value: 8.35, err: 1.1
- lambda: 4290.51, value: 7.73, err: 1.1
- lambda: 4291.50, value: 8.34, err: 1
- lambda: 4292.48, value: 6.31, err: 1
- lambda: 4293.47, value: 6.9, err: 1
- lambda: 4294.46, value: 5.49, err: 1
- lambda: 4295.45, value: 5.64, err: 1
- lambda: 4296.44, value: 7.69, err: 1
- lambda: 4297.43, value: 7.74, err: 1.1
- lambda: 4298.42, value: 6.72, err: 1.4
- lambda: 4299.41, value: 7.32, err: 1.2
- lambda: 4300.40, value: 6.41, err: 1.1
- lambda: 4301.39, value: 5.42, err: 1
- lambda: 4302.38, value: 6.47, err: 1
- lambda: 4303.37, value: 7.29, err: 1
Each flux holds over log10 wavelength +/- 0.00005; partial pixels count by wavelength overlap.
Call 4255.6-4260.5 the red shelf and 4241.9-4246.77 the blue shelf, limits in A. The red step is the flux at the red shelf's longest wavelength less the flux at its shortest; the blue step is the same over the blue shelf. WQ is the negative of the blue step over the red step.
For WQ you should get 0.9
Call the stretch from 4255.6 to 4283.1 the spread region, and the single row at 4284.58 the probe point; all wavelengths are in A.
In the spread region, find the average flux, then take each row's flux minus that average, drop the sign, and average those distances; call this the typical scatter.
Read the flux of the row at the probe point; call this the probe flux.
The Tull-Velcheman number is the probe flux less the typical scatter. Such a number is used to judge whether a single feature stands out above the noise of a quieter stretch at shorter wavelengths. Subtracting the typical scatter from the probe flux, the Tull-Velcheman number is 7.2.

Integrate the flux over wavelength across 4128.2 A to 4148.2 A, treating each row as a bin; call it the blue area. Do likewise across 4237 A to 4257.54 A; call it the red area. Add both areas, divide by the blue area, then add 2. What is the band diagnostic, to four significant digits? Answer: 4.161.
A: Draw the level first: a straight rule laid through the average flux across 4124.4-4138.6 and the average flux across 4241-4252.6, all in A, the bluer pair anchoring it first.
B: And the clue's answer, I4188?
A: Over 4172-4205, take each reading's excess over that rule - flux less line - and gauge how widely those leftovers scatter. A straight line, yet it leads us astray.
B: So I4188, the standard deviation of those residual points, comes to 1.2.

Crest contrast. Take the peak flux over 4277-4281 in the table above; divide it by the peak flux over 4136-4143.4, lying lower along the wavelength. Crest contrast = 1.03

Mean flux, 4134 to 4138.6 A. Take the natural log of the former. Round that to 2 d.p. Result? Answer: 1.99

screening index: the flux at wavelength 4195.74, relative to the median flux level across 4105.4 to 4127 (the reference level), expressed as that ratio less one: 0.06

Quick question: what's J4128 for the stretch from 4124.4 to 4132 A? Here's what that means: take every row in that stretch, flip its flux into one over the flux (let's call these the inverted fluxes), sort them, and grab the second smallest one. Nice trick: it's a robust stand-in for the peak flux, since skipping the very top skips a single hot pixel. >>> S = 0.128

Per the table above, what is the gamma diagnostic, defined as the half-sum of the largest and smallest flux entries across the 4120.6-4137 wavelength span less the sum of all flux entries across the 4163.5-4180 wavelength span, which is -118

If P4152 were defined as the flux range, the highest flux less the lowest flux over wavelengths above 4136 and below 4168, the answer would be 5.7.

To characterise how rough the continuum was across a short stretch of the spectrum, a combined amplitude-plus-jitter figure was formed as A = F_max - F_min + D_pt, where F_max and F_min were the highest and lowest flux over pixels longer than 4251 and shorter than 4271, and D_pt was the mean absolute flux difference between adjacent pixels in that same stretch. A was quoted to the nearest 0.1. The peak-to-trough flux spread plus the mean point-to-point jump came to 3.8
